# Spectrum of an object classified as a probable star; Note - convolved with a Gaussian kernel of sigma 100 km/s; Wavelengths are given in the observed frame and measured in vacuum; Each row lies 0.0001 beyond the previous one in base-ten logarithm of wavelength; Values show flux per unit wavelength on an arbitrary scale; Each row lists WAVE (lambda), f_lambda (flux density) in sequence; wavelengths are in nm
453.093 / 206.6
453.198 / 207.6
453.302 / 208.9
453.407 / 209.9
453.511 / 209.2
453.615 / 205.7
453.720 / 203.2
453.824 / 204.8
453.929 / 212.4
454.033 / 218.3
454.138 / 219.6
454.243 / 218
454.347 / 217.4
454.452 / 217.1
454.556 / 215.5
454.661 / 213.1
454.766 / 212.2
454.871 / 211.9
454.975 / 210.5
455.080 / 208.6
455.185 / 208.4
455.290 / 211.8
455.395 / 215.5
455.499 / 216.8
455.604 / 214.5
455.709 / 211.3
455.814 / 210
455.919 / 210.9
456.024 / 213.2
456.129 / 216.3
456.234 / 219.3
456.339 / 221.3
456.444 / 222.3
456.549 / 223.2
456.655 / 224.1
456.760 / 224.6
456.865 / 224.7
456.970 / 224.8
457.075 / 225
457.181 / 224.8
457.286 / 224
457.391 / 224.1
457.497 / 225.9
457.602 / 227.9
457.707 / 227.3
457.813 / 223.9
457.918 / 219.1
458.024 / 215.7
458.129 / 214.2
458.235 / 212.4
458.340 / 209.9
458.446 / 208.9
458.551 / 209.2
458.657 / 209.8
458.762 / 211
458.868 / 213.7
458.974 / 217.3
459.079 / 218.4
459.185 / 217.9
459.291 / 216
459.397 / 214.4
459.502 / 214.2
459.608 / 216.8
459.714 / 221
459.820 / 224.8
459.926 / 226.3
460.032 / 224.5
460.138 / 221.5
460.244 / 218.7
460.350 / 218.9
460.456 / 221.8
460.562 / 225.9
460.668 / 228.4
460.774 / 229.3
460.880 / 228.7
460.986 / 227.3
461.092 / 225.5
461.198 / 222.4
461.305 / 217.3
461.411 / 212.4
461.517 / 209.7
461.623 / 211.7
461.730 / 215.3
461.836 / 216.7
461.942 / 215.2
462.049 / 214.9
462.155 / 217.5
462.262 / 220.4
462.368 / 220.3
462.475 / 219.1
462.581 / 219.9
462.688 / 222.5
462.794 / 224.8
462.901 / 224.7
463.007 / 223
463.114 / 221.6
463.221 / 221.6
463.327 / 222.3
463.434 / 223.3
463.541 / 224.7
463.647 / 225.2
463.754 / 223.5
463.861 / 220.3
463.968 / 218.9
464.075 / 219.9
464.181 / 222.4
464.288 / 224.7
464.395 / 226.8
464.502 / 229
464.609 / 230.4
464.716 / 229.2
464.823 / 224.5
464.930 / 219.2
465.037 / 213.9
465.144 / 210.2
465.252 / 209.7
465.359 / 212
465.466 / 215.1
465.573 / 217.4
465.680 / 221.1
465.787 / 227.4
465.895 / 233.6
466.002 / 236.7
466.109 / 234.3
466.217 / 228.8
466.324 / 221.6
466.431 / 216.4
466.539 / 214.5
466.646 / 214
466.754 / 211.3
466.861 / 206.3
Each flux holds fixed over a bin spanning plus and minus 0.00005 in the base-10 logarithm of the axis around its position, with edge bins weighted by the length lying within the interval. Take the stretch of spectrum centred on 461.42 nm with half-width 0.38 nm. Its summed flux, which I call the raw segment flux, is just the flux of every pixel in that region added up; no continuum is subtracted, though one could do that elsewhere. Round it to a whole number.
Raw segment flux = 1514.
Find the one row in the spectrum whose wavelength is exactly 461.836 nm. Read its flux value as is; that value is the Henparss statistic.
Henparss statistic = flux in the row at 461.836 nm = 216.7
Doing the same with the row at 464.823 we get 224.5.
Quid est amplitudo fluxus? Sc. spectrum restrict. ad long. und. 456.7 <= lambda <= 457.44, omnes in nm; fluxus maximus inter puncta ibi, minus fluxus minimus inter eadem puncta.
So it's 1.0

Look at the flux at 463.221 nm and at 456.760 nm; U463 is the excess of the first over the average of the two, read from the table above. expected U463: -1.5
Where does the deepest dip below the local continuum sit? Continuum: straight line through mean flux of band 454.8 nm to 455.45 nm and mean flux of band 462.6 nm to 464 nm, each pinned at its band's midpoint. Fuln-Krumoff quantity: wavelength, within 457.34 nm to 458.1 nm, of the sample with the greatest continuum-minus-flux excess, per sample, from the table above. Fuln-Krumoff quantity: 458.024 nm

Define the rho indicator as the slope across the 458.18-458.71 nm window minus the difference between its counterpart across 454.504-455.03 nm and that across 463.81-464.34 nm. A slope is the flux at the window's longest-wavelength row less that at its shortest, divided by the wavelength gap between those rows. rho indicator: 16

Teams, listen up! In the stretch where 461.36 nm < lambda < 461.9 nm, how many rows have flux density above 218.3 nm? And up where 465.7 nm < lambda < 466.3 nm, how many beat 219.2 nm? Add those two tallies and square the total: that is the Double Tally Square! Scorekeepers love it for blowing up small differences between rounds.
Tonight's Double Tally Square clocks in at 25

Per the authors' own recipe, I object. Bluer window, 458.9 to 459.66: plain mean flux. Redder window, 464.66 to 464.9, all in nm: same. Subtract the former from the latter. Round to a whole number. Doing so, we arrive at 10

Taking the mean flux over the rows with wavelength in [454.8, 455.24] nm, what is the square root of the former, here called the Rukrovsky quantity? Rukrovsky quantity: 14.5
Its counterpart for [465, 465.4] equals 14.5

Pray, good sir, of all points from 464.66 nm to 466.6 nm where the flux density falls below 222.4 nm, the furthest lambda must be 466.539 nm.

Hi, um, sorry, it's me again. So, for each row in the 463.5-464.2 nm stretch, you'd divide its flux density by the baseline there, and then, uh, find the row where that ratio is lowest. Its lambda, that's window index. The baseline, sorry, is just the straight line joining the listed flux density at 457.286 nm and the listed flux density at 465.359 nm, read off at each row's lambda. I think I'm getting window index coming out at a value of 463.968 nm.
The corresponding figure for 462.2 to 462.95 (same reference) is 462.475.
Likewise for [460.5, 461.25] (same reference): 461.198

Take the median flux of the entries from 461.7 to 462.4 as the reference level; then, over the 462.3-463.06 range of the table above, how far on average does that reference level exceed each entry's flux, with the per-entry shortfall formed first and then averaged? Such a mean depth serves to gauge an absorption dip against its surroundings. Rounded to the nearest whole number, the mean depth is -5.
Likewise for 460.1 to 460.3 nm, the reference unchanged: -3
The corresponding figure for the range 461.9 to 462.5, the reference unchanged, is -1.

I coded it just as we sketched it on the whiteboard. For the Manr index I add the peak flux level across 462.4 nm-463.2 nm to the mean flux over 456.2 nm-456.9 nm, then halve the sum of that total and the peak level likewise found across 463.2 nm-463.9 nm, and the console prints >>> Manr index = 336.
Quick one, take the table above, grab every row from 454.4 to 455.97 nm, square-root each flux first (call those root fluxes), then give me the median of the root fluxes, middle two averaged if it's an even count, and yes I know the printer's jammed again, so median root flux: 14.6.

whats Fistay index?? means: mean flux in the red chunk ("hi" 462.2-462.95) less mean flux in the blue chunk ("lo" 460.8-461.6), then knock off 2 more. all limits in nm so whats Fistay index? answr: -1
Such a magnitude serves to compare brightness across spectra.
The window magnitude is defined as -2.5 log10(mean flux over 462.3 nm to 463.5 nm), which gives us -5.87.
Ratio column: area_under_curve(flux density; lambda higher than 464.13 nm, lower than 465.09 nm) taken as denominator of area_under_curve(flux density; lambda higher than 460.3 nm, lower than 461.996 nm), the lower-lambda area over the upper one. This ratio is 1.7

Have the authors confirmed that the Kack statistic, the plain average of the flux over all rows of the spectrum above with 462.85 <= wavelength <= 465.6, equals 221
